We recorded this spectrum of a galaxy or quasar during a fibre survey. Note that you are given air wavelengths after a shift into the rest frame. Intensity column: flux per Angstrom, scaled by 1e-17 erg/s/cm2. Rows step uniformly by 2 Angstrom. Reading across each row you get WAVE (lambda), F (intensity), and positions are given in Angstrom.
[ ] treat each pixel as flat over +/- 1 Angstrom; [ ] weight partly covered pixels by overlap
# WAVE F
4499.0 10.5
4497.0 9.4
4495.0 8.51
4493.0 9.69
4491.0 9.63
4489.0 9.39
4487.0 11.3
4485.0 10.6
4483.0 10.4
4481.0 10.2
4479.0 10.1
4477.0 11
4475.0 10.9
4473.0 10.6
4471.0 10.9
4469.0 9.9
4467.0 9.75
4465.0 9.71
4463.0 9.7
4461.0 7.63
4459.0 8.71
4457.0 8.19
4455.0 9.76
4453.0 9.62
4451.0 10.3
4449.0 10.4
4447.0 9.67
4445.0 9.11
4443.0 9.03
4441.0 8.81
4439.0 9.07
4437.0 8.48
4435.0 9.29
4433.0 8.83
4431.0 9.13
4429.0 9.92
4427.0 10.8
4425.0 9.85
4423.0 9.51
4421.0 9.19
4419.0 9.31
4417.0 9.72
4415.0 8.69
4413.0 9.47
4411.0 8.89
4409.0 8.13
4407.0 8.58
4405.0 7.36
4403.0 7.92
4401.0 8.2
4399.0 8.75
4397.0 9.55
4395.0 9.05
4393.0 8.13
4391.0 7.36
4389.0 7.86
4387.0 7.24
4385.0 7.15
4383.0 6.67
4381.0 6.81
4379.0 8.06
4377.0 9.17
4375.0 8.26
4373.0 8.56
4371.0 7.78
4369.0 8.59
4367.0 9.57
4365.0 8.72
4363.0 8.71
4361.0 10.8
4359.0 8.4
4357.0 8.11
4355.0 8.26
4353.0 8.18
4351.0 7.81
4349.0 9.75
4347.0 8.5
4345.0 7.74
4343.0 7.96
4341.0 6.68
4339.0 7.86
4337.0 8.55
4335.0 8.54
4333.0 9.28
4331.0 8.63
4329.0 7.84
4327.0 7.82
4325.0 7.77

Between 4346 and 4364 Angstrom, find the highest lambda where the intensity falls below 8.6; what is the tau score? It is 4359.0 Angstrom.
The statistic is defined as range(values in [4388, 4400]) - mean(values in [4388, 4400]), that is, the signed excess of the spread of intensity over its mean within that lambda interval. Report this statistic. -6.3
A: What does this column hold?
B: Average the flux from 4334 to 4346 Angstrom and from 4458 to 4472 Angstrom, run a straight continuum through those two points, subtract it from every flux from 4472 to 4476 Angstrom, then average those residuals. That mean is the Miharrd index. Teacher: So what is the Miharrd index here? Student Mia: 1.2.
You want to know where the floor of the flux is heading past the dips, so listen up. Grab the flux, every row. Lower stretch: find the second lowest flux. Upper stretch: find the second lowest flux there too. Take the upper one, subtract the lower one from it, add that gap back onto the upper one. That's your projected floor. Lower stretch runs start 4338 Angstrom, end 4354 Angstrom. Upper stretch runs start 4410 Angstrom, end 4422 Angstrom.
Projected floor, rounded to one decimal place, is 10.0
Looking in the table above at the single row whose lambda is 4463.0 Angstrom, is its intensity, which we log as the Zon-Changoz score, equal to 9.7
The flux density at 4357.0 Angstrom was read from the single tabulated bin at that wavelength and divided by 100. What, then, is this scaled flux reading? 0.081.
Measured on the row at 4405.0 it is 0.074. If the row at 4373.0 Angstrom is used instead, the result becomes 0.086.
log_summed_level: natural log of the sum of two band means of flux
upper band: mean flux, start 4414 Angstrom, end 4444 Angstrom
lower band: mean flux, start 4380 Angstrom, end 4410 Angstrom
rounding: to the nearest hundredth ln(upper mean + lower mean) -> 2.85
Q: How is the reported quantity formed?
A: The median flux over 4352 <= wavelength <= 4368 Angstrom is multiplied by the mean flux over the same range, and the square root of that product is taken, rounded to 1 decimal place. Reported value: 8.7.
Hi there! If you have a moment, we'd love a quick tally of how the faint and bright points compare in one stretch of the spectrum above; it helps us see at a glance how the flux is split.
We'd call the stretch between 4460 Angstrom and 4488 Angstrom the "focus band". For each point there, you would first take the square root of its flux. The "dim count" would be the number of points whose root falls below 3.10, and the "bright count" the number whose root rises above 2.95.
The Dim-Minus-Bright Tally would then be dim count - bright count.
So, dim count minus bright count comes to -12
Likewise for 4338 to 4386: 16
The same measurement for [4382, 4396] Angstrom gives 6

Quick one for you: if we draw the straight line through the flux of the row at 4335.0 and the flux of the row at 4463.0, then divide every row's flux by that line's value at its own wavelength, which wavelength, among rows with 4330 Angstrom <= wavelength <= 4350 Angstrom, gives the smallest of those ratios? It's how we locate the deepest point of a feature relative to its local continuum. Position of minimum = 4341.0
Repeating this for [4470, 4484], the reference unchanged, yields 4479.0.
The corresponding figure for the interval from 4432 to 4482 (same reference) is 4461.0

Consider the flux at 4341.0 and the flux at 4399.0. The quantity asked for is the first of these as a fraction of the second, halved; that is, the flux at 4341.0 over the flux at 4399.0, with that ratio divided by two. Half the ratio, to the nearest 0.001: 0.382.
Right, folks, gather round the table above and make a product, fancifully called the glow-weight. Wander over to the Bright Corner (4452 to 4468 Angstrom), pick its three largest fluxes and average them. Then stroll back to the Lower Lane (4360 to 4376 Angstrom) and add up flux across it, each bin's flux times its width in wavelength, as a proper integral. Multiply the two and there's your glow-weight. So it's 1383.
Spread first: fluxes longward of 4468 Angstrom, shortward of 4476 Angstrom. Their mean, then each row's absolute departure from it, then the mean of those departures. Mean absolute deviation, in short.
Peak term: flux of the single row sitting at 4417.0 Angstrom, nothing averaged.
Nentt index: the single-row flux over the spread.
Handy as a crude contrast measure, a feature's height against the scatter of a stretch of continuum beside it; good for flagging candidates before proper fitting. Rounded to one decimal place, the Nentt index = 28.8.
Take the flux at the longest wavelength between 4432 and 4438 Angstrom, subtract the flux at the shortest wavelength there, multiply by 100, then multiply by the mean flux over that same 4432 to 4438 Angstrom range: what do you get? -310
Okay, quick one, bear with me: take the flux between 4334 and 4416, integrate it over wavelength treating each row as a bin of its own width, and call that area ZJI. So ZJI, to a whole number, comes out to 681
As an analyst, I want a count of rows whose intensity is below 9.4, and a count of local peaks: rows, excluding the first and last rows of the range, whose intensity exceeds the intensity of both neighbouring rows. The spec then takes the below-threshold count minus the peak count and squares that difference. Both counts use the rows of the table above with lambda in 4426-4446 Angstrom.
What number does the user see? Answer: 36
